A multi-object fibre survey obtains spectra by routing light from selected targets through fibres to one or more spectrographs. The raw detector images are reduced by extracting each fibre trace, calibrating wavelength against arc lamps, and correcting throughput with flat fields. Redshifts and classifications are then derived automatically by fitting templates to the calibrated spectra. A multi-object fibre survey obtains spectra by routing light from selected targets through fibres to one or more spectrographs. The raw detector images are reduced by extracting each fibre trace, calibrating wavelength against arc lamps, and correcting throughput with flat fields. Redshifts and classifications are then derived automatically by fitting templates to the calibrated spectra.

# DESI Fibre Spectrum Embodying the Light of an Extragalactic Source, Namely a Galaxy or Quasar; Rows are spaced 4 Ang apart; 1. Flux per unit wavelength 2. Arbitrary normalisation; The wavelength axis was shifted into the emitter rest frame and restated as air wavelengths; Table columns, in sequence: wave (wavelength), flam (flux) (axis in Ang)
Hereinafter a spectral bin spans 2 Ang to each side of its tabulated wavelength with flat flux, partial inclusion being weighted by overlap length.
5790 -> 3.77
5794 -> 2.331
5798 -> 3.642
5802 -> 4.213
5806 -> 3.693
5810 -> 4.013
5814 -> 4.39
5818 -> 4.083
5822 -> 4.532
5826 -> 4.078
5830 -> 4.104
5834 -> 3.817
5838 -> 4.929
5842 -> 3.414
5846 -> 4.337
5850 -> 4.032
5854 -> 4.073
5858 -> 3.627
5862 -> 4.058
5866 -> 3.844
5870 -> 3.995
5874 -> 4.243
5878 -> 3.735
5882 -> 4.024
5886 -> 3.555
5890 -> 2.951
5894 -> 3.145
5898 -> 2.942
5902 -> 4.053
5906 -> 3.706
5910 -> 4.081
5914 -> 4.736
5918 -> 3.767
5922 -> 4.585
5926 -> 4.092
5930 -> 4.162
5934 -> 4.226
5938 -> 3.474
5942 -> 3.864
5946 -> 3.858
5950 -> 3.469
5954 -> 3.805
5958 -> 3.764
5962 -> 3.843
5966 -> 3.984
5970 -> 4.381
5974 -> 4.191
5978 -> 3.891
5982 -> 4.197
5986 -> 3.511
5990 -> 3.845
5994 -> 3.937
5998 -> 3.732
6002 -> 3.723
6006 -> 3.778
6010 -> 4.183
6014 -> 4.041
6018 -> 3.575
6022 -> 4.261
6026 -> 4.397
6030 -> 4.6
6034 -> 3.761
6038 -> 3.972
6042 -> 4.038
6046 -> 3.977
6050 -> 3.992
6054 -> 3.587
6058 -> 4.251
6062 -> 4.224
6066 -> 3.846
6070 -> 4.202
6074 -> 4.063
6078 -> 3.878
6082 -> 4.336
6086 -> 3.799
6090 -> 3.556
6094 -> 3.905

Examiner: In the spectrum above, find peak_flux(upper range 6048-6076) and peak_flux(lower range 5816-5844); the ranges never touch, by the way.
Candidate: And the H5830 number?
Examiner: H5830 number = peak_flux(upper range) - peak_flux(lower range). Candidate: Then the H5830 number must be -0.68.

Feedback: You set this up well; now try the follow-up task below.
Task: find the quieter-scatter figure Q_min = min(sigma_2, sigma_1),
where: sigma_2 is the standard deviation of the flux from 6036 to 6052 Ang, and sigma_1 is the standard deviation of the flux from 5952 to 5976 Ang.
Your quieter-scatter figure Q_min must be 0.03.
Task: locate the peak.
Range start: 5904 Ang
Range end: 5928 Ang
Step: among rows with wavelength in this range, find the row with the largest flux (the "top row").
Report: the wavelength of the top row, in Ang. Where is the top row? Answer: 5914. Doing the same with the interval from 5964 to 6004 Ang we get 5970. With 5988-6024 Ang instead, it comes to 6022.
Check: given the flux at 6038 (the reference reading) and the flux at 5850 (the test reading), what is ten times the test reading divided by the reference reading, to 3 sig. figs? 10.2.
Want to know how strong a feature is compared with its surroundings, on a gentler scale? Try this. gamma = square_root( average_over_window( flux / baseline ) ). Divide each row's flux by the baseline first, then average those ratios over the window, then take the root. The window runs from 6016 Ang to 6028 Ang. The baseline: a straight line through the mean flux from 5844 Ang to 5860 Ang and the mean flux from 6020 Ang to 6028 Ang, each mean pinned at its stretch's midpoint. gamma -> 0.971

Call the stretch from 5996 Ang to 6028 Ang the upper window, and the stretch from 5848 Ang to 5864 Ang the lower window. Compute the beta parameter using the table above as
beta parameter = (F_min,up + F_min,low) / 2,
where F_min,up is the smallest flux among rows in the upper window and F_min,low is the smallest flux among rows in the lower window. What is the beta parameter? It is 3.60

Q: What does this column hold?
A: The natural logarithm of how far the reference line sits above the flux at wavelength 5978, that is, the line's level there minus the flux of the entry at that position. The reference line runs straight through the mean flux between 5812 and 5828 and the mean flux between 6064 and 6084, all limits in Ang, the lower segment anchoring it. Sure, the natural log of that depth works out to -1.38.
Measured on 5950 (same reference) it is -0.36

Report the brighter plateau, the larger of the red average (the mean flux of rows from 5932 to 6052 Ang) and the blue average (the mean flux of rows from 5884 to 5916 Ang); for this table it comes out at 3.94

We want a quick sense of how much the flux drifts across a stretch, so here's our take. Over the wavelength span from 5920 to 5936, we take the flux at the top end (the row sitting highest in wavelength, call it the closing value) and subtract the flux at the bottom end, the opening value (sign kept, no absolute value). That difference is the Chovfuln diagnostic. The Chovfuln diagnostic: -0.36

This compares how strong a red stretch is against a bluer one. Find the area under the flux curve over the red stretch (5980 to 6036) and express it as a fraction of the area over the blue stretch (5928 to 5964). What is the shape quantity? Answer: 1.6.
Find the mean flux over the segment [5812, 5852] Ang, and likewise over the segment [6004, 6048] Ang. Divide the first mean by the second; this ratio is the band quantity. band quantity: 1.029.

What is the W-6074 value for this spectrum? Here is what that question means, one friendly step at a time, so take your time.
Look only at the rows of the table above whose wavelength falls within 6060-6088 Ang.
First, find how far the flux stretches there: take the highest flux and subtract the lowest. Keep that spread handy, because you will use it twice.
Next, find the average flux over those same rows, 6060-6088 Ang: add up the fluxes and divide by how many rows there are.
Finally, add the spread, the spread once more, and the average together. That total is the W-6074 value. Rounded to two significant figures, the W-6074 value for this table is 5.1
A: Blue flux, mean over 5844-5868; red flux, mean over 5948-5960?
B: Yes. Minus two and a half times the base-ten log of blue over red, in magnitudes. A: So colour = -0.1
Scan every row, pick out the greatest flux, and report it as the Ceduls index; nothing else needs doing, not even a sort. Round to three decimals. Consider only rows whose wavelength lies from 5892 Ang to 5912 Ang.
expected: 4.081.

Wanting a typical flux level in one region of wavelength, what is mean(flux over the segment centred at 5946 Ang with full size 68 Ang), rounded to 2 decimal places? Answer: 4.01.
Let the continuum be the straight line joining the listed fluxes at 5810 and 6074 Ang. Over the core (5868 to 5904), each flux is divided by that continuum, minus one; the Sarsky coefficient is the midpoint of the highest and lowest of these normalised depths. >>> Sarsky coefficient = -0.11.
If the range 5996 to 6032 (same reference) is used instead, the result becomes 0.01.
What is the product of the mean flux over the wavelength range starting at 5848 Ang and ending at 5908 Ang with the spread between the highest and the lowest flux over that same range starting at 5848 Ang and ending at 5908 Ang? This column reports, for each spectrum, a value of 4.9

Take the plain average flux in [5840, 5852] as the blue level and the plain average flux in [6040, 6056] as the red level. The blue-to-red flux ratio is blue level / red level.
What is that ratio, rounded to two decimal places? 1.01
